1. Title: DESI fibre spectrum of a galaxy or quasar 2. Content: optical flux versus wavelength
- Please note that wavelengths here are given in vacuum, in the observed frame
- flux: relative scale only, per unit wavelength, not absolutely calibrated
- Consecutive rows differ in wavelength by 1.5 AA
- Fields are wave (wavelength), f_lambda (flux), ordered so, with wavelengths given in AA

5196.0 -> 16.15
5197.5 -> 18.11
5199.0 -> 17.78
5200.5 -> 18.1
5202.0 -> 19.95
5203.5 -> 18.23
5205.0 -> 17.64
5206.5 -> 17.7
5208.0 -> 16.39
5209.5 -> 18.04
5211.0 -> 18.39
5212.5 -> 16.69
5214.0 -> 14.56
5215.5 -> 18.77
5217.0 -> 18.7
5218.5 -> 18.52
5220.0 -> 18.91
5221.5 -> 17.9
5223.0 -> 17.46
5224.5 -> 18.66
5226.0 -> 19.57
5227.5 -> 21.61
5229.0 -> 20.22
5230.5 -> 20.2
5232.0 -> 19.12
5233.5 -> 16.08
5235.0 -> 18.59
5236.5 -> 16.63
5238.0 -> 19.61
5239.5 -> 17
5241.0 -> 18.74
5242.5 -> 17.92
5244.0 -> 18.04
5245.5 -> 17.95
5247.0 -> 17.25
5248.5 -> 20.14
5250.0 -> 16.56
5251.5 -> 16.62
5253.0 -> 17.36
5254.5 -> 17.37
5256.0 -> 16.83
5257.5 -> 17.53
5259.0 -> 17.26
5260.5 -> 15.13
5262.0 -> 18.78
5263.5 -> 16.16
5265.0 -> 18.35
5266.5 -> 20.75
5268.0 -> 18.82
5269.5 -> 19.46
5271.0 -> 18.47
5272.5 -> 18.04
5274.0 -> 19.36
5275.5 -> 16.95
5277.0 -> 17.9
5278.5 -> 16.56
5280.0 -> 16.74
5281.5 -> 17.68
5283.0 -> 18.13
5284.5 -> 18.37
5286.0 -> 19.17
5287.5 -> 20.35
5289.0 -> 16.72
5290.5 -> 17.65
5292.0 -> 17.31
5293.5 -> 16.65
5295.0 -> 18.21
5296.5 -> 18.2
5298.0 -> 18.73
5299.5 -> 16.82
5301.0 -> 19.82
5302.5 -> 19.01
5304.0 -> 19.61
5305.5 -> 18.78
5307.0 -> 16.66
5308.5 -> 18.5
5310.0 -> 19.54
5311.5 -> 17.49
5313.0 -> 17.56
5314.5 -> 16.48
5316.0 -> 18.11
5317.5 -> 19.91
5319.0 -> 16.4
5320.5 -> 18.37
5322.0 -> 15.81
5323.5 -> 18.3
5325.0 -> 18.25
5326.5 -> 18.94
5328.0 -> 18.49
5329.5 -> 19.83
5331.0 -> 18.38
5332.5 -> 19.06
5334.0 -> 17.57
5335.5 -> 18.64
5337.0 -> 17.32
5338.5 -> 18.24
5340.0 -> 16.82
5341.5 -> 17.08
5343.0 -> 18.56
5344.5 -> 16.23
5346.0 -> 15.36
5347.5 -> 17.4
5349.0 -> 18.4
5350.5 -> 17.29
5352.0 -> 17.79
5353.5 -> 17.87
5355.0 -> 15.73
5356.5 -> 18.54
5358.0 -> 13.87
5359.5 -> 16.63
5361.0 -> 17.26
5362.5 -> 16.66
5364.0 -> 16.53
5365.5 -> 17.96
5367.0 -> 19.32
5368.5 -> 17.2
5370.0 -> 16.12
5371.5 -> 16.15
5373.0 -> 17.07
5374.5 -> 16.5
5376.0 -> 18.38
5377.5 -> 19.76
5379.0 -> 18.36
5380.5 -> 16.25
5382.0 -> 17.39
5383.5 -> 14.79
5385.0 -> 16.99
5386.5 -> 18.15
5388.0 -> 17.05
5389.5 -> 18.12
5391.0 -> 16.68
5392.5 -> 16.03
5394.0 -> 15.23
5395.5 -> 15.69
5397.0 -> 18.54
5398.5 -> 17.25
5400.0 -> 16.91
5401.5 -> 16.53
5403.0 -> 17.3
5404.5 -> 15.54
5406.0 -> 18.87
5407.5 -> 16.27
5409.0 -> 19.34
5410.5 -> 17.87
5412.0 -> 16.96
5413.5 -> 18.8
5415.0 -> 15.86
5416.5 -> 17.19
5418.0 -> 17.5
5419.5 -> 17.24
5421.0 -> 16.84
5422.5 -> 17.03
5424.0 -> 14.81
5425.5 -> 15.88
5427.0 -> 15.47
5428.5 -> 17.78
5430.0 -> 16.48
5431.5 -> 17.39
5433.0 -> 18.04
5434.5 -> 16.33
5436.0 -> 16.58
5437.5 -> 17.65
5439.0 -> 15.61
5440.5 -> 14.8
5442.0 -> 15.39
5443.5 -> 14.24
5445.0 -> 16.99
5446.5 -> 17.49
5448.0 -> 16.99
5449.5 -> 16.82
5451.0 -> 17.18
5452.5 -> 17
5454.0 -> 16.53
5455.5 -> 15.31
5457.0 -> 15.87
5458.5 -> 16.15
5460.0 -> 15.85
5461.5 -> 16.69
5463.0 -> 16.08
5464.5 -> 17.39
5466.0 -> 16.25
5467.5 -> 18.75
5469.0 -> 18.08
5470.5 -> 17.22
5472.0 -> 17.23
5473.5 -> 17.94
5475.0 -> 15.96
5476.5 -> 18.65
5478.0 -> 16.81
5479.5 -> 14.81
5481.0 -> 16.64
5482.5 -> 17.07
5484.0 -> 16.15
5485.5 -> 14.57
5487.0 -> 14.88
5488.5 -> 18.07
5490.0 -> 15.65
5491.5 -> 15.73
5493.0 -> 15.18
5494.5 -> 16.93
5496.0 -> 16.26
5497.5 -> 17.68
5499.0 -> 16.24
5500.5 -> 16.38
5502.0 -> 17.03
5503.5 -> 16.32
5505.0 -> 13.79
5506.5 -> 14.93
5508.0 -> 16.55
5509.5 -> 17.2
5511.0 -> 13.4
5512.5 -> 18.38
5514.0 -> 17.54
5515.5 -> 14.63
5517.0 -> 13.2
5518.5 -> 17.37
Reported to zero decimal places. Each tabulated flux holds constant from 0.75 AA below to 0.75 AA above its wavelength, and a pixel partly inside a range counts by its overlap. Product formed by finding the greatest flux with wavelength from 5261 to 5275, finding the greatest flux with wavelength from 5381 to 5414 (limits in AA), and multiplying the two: 401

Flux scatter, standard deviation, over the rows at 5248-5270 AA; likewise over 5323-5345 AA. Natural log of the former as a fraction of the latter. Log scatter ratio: 0.50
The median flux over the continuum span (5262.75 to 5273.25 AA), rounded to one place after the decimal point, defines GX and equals 18.5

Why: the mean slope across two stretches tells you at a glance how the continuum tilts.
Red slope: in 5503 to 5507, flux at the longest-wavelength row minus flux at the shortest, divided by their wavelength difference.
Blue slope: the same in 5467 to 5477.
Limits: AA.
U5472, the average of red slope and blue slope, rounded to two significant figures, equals -0.24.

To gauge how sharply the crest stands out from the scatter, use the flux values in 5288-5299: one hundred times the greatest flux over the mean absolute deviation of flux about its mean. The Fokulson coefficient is 2932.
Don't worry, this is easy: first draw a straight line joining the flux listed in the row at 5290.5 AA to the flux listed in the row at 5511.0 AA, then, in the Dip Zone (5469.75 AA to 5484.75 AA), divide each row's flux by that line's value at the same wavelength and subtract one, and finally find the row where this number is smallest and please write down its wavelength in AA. 5479.5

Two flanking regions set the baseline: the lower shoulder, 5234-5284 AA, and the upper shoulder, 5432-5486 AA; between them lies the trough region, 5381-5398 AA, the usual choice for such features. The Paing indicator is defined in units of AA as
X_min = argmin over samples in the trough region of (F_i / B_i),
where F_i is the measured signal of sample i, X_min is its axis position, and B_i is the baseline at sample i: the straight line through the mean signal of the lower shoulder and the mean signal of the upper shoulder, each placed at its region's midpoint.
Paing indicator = 5383.5 AA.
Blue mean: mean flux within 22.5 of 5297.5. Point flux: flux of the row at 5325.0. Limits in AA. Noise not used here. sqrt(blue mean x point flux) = 18.1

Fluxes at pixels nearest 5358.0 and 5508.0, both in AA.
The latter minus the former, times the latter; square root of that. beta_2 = 6.7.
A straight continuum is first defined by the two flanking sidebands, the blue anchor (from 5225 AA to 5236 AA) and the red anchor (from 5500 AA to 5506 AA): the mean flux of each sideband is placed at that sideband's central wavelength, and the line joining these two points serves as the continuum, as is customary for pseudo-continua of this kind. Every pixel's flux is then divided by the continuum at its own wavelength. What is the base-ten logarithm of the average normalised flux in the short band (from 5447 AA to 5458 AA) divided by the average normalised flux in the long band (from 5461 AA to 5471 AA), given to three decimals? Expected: -0.022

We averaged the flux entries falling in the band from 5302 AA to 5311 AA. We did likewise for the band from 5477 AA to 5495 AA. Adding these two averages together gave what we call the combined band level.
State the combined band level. 34.7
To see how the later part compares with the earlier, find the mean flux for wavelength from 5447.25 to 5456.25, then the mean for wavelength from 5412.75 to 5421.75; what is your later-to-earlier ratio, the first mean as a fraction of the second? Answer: 0.97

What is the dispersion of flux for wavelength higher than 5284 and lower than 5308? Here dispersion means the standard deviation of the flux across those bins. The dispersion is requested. 1.2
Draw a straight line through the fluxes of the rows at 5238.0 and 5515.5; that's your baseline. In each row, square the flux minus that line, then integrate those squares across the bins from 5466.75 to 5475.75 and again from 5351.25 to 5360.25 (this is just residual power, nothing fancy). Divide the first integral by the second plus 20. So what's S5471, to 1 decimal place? 1.0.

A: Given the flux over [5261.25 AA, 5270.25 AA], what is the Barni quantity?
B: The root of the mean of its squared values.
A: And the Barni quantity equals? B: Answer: 18.77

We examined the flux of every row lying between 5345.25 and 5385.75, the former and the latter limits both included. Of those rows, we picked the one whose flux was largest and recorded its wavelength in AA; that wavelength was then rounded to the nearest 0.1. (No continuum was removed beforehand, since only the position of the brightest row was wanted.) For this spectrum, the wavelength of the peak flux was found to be 5377.5 AA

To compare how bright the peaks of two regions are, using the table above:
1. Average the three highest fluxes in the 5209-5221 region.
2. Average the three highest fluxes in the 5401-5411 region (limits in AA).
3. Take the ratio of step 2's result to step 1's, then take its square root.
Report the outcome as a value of 1.00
